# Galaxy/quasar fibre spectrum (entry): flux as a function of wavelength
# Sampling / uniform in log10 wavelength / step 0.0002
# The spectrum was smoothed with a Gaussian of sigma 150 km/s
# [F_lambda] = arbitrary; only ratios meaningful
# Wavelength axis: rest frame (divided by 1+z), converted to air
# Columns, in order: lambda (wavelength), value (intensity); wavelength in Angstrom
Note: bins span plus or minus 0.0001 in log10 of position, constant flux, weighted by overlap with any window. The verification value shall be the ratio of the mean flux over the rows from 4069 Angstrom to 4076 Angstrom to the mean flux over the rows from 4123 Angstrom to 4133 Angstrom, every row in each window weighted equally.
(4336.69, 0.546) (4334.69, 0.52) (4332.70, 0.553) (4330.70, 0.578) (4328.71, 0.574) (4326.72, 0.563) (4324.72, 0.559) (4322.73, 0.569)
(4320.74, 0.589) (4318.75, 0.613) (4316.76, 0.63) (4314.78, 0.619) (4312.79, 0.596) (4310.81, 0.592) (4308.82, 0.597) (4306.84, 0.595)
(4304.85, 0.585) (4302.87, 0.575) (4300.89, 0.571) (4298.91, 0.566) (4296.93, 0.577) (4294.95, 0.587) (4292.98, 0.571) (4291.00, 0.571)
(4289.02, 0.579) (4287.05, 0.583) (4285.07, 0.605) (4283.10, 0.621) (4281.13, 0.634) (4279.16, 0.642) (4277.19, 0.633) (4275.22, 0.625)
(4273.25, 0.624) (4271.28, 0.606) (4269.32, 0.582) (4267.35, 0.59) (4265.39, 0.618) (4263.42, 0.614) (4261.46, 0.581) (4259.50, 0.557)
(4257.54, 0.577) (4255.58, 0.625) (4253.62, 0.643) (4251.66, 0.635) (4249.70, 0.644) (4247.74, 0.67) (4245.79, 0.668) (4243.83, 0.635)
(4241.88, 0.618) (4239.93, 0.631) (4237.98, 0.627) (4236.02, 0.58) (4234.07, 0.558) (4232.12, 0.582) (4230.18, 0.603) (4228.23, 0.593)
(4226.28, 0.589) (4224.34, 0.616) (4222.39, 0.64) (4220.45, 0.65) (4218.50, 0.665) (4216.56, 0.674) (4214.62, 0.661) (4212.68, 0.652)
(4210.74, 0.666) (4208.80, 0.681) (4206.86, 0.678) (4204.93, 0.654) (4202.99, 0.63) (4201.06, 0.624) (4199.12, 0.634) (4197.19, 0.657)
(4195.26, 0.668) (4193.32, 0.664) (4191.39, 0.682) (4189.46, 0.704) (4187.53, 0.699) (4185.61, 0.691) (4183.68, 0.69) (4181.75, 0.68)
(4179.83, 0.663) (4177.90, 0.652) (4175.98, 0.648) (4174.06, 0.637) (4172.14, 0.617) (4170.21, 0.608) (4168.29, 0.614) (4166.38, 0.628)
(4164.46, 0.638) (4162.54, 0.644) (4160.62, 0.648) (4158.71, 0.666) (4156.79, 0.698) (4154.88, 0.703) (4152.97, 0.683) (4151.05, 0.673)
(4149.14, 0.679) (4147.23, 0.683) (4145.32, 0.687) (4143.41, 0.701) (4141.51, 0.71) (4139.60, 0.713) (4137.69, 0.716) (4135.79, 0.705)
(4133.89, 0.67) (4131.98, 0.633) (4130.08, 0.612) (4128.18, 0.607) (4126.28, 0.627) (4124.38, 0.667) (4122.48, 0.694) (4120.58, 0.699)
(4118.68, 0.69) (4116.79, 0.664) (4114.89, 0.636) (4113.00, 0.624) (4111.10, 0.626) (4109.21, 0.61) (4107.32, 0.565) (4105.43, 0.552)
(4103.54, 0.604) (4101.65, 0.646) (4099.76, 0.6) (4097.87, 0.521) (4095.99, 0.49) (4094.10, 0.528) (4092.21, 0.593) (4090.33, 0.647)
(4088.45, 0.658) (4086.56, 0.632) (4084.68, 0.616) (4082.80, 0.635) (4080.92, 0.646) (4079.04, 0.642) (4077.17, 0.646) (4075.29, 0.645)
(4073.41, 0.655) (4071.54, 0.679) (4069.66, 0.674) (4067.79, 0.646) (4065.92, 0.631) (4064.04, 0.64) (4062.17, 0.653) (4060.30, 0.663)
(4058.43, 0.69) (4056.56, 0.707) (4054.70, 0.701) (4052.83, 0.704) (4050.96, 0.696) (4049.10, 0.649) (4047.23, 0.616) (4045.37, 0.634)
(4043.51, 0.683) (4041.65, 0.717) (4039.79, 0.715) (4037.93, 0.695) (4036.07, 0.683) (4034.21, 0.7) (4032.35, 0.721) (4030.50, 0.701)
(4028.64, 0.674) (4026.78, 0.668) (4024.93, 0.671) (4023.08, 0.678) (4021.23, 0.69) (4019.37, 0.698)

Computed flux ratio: 1.05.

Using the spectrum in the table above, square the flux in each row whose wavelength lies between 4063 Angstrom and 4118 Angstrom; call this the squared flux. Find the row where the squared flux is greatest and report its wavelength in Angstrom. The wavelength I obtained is 4071.54 Angstrom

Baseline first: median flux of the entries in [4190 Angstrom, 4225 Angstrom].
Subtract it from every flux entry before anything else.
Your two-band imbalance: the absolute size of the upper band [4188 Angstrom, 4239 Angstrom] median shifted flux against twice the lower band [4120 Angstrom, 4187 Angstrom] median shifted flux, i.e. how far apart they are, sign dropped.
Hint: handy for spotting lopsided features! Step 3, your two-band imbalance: 0.030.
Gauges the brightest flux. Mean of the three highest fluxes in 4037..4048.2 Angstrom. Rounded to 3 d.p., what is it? 0.709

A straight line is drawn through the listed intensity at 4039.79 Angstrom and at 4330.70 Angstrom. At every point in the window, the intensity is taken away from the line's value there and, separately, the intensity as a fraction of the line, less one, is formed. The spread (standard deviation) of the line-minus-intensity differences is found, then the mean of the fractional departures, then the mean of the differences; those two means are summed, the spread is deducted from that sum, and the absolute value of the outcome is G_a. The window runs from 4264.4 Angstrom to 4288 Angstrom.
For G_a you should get 0.014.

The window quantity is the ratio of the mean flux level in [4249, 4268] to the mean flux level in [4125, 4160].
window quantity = 0.90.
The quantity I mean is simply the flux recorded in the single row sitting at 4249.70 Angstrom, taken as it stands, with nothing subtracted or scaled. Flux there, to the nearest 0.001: 0.644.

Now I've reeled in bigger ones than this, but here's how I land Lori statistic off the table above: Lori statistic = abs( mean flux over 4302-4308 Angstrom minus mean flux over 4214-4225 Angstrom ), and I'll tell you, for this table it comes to 0.066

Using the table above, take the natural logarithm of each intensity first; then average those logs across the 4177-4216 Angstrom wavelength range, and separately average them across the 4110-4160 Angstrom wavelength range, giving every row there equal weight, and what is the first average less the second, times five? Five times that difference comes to 0.0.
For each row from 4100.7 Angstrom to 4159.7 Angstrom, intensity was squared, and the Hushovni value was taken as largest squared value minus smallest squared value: 0.21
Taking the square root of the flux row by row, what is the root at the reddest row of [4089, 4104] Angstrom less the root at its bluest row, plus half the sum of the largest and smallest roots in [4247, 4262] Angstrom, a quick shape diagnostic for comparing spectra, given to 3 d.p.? 0.755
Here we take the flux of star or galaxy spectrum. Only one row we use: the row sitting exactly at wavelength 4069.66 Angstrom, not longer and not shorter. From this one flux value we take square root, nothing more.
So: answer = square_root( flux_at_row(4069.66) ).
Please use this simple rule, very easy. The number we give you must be 0.821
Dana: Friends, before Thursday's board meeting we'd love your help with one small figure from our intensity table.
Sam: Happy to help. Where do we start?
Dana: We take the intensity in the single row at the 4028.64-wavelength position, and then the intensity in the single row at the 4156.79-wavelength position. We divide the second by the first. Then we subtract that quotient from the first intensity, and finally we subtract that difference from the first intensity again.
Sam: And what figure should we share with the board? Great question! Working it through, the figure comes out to 1.04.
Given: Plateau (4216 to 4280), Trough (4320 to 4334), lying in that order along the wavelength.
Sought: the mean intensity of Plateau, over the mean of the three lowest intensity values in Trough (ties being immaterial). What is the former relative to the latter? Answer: 1.11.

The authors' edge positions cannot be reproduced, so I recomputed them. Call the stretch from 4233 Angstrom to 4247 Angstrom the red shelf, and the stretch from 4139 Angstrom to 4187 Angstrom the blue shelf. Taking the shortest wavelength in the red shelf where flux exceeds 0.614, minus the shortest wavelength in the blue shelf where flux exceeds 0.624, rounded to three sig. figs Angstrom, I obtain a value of 98.4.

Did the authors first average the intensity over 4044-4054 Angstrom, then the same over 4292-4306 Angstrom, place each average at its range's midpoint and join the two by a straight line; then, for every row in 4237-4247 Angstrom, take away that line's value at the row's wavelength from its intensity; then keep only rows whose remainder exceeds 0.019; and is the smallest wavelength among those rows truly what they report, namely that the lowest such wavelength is 4237.98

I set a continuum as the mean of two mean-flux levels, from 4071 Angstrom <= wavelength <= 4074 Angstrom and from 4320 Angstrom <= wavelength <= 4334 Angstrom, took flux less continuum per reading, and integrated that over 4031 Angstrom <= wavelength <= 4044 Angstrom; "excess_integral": 1.1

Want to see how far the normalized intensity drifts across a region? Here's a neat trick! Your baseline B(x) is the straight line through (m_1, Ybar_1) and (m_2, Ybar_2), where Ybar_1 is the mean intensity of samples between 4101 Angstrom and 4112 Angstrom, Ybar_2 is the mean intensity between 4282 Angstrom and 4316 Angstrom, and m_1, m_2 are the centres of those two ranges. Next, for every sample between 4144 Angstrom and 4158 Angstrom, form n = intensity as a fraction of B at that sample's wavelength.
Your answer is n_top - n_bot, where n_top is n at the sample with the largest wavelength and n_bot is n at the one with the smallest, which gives 0.020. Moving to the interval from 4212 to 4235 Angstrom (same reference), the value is -0.156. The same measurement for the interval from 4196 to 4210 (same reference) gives 0.042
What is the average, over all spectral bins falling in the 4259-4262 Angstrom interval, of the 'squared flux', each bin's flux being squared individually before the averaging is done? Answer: 0.32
